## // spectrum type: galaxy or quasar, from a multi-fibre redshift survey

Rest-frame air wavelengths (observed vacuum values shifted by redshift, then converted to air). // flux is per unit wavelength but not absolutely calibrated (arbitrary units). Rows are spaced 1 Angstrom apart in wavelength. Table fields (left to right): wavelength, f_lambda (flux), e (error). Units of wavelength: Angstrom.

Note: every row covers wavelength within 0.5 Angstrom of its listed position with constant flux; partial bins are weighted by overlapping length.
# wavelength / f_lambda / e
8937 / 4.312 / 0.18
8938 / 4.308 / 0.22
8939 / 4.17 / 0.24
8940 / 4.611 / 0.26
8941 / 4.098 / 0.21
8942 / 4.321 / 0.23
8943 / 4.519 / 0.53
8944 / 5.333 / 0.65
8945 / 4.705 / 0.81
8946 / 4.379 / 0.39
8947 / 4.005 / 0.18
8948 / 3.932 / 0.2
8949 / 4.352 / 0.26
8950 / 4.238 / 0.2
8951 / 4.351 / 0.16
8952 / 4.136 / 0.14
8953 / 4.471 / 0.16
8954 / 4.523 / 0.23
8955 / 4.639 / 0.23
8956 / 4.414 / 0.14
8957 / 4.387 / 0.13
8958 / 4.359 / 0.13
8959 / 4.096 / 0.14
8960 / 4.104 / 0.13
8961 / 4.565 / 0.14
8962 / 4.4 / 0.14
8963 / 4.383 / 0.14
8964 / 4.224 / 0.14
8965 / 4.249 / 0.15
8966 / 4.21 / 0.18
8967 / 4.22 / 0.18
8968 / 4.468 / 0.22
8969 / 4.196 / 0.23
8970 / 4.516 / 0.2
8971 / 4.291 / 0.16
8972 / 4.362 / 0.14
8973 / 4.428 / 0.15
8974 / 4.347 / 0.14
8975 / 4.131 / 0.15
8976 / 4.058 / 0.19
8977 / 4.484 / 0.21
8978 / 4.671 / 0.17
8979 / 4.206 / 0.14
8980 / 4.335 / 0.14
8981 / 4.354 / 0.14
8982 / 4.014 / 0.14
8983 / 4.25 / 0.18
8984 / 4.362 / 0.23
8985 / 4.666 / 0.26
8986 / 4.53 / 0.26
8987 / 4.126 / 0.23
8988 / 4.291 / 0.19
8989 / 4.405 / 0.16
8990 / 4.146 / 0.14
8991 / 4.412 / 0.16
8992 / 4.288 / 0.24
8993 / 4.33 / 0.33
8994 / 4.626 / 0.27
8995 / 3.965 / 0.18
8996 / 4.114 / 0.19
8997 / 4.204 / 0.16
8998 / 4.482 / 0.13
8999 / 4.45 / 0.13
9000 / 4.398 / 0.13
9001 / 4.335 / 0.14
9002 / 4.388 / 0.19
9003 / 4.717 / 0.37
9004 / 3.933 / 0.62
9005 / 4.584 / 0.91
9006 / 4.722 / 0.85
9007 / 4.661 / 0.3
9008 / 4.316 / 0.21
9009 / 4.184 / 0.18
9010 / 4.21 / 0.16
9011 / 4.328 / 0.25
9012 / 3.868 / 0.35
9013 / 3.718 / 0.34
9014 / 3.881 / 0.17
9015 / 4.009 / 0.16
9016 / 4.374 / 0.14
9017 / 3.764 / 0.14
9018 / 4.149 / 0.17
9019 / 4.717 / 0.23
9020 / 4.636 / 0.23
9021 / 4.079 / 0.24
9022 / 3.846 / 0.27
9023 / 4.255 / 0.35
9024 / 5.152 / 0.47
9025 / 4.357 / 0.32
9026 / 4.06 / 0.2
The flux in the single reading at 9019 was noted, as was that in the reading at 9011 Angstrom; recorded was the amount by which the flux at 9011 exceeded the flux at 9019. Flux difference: -0.4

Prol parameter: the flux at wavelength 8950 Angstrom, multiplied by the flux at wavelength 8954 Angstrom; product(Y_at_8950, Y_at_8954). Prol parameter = 19.2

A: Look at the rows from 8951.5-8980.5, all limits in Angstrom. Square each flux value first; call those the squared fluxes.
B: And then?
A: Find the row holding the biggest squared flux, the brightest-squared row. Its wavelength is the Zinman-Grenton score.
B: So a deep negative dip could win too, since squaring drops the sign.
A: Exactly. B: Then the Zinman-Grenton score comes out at 8978 Angstrom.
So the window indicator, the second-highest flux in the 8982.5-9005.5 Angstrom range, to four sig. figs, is 4.666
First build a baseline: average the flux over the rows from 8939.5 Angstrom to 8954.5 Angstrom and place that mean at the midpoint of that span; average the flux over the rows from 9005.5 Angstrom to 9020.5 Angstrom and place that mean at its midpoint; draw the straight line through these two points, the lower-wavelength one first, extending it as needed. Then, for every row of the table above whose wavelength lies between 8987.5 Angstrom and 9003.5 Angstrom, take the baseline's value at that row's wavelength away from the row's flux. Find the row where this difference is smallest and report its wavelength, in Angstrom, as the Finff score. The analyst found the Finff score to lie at 8995 Angstrom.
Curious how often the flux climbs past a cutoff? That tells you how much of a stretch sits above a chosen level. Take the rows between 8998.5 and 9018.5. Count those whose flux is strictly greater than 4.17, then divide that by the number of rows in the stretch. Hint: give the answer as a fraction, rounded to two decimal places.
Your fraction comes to 0.65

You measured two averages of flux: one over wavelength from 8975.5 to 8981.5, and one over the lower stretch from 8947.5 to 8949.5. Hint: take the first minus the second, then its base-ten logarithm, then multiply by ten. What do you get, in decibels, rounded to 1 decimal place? -6.8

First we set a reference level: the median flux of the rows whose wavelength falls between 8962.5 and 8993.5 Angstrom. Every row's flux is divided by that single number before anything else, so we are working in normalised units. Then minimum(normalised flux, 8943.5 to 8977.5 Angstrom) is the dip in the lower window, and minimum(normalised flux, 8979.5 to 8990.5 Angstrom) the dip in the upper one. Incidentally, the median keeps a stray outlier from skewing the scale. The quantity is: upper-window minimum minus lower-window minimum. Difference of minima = 0.02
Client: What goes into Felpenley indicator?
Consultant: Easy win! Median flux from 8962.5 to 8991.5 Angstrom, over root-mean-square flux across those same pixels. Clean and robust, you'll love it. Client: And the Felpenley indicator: 1.00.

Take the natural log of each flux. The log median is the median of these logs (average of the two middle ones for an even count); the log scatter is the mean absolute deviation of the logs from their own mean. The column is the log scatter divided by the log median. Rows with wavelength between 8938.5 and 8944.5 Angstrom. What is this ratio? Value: 0.046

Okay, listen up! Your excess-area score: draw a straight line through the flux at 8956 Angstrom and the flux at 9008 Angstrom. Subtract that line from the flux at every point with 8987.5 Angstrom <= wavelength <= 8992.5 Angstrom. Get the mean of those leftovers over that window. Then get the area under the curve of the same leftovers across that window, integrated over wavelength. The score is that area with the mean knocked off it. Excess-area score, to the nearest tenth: -0.2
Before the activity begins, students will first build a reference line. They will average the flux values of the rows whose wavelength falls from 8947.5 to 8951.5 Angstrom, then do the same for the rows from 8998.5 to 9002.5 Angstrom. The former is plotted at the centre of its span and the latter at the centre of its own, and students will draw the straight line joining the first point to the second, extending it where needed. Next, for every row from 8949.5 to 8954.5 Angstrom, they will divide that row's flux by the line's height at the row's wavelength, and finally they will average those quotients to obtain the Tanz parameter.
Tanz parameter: 1.03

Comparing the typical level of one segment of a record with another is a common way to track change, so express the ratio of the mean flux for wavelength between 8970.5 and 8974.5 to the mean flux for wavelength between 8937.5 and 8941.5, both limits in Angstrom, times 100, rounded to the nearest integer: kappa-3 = 101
